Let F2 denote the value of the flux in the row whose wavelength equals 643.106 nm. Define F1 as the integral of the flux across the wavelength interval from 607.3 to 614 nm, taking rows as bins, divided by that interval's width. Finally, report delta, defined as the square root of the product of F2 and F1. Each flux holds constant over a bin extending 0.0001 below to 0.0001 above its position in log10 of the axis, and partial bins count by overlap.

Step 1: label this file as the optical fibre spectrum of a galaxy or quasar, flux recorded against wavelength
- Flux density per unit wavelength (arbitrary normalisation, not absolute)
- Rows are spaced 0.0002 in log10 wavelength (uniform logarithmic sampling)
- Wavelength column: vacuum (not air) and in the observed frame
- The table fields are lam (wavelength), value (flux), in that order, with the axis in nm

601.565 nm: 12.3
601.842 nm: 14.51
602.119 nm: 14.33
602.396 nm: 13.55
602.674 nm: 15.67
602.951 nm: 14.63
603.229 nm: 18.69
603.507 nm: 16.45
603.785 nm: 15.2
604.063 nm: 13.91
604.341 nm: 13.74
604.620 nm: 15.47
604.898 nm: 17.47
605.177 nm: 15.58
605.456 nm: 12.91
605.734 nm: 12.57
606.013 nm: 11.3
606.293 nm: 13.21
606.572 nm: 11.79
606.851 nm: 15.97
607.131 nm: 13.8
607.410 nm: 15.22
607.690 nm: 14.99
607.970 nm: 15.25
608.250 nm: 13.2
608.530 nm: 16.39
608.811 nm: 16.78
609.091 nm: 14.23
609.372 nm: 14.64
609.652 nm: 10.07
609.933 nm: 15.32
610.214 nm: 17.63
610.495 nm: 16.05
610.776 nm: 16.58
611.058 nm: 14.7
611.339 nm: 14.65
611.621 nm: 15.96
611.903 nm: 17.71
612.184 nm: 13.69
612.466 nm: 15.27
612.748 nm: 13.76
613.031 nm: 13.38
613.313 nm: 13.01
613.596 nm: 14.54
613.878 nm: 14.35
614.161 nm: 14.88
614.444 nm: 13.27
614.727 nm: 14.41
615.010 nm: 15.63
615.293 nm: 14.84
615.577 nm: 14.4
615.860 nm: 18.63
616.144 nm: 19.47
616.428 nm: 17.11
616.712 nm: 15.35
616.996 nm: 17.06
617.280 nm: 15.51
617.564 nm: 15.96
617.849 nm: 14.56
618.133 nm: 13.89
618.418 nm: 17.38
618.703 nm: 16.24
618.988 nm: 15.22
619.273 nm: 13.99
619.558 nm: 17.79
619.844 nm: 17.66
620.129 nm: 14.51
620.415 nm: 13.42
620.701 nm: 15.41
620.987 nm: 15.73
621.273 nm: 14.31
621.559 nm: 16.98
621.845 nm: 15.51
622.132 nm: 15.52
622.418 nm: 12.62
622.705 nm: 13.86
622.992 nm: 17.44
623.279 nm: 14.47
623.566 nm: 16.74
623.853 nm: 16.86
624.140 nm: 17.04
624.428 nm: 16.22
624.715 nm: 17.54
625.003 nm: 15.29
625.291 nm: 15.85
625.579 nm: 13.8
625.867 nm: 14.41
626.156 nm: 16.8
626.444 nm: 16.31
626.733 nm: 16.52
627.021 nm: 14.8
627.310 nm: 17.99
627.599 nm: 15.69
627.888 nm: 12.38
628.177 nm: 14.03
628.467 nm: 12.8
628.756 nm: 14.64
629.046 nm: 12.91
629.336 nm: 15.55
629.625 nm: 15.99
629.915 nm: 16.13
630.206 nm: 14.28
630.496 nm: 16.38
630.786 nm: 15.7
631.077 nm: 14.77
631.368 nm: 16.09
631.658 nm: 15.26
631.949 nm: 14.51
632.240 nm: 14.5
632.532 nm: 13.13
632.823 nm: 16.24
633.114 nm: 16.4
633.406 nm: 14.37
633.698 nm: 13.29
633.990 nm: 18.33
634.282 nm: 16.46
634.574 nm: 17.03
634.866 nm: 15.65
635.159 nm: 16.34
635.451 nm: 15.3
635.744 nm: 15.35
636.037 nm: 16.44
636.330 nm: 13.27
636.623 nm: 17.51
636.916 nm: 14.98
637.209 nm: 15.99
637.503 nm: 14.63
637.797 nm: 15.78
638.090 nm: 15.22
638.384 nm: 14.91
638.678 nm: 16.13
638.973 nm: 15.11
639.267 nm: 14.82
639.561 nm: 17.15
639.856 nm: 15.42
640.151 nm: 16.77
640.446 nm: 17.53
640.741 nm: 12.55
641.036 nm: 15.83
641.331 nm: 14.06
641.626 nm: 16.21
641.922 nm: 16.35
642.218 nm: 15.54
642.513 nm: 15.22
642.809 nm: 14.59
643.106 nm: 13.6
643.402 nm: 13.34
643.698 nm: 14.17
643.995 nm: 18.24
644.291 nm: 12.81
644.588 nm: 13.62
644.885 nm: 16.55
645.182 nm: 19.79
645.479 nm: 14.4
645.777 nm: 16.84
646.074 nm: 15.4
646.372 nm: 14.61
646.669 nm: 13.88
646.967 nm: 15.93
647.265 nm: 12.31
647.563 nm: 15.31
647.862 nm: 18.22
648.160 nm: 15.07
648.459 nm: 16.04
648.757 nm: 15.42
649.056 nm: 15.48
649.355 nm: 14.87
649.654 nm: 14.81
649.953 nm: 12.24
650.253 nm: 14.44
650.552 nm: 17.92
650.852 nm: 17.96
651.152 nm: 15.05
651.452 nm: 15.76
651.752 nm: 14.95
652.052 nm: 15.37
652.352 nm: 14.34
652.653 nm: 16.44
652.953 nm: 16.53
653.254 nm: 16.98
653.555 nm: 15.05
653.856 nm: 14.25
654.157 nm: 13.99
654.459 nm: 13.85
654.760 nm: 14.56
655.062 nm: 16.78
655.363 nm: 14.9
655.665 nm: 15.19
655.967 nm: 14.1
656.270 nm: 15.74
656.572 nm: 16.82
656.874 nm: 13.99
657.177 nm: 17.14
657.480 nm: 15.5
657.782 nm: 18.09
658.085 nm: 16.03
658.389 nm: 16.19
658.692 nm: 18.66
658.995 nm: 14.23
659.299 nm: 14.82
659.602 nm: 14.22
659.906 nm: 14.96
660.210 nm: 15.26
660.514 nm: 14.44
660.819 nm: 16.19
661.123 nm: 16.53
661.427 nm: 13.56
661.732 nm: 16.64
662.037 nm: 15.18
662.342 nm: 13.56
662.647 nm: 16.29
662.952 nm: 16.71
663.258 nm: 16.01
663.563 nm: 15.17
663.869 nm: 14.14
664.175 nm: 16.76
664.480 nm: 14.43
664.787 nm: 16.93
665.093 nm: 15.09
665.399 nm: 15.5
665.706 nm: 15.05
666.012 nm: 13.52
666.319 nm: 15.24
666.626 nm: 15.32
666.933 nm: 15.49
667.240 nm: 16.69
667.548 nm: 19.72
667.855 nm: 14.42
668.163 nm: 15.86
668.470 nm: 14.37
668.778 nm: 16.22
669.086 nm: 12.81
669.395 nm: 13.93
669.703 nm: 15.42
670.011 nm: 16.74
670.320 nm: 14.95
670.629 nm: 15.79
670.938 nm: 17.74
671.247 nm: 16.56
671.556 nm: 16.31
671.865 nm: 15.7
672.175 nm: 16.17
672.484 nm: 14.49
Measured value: 14.2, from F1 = 14.9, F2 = 13.6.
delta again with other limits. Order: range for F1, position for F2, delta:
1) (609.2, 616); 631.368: 15.5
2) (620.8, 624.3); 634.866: 15.6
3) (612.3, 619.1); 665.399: 15.4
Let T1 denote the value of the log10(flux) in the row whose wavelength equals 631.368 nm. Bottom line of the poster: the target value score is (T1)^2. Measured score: 1.46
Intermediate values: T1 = 1.21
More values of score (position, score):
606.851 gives 1.45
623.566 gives 1.50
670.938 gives 1.56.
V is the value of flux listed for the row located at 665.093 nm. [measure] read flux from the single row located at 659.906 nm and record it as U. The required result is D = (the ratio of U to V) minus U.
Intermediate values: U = 14.96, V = 15.09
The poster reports -14.0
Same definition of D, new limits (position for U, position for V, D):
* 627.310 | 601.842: -16.8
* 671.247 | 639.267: -15.4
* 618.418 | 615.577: -16.2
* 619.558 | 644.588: -16.5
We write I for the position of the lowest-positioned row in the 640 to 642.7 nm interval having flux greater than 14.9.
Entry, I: 640.151 nm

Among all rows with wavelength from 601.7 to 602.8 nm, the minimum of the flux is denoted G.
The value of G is 13.55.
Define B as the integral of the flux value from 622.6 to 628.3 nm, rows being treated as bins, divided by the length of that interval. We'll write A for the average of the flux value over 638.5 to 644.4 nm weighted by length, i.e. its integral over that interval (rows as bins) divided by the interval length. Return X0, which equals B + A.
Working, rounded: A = 15.29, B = 15.7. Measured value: 31.0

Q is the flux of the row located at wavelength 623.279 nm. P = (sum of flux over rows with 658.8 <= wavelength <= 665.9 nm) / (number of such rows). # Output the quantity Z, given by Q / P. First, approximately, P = 15.3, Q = 14.47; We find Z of 0.95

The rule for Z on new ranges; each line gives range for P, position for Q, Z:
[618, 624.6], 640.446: 1.12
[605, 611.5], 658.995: 0.98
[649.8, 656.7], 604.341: 0.89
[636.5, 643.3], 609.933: 0.99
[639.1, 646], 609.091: 0.92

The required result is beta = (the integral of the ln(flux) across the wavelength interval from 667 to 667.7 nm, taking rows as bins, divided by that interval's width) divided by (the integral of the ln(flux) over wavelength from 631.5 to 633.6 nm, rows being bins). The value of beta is 0.5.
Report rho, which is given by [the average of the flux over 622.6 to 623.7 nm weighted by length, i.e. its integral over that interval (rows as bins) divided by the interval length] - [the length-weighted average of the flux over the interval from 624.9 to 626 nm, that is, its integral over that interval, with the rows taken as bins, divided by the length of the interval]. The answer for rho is 0.9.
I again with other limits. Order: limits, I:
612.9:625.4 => 615.010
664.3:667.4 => 664.787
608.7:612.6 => 608.811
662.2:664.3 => 662.647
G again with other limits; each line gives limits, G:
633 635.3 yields 13.29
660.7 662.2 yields 13.56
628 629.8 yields 12.8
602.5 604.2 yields 13.91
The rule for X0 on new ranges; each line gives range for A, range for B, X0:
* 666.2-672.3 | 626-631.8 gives 31.0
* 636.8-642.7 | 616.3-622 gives 31.2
